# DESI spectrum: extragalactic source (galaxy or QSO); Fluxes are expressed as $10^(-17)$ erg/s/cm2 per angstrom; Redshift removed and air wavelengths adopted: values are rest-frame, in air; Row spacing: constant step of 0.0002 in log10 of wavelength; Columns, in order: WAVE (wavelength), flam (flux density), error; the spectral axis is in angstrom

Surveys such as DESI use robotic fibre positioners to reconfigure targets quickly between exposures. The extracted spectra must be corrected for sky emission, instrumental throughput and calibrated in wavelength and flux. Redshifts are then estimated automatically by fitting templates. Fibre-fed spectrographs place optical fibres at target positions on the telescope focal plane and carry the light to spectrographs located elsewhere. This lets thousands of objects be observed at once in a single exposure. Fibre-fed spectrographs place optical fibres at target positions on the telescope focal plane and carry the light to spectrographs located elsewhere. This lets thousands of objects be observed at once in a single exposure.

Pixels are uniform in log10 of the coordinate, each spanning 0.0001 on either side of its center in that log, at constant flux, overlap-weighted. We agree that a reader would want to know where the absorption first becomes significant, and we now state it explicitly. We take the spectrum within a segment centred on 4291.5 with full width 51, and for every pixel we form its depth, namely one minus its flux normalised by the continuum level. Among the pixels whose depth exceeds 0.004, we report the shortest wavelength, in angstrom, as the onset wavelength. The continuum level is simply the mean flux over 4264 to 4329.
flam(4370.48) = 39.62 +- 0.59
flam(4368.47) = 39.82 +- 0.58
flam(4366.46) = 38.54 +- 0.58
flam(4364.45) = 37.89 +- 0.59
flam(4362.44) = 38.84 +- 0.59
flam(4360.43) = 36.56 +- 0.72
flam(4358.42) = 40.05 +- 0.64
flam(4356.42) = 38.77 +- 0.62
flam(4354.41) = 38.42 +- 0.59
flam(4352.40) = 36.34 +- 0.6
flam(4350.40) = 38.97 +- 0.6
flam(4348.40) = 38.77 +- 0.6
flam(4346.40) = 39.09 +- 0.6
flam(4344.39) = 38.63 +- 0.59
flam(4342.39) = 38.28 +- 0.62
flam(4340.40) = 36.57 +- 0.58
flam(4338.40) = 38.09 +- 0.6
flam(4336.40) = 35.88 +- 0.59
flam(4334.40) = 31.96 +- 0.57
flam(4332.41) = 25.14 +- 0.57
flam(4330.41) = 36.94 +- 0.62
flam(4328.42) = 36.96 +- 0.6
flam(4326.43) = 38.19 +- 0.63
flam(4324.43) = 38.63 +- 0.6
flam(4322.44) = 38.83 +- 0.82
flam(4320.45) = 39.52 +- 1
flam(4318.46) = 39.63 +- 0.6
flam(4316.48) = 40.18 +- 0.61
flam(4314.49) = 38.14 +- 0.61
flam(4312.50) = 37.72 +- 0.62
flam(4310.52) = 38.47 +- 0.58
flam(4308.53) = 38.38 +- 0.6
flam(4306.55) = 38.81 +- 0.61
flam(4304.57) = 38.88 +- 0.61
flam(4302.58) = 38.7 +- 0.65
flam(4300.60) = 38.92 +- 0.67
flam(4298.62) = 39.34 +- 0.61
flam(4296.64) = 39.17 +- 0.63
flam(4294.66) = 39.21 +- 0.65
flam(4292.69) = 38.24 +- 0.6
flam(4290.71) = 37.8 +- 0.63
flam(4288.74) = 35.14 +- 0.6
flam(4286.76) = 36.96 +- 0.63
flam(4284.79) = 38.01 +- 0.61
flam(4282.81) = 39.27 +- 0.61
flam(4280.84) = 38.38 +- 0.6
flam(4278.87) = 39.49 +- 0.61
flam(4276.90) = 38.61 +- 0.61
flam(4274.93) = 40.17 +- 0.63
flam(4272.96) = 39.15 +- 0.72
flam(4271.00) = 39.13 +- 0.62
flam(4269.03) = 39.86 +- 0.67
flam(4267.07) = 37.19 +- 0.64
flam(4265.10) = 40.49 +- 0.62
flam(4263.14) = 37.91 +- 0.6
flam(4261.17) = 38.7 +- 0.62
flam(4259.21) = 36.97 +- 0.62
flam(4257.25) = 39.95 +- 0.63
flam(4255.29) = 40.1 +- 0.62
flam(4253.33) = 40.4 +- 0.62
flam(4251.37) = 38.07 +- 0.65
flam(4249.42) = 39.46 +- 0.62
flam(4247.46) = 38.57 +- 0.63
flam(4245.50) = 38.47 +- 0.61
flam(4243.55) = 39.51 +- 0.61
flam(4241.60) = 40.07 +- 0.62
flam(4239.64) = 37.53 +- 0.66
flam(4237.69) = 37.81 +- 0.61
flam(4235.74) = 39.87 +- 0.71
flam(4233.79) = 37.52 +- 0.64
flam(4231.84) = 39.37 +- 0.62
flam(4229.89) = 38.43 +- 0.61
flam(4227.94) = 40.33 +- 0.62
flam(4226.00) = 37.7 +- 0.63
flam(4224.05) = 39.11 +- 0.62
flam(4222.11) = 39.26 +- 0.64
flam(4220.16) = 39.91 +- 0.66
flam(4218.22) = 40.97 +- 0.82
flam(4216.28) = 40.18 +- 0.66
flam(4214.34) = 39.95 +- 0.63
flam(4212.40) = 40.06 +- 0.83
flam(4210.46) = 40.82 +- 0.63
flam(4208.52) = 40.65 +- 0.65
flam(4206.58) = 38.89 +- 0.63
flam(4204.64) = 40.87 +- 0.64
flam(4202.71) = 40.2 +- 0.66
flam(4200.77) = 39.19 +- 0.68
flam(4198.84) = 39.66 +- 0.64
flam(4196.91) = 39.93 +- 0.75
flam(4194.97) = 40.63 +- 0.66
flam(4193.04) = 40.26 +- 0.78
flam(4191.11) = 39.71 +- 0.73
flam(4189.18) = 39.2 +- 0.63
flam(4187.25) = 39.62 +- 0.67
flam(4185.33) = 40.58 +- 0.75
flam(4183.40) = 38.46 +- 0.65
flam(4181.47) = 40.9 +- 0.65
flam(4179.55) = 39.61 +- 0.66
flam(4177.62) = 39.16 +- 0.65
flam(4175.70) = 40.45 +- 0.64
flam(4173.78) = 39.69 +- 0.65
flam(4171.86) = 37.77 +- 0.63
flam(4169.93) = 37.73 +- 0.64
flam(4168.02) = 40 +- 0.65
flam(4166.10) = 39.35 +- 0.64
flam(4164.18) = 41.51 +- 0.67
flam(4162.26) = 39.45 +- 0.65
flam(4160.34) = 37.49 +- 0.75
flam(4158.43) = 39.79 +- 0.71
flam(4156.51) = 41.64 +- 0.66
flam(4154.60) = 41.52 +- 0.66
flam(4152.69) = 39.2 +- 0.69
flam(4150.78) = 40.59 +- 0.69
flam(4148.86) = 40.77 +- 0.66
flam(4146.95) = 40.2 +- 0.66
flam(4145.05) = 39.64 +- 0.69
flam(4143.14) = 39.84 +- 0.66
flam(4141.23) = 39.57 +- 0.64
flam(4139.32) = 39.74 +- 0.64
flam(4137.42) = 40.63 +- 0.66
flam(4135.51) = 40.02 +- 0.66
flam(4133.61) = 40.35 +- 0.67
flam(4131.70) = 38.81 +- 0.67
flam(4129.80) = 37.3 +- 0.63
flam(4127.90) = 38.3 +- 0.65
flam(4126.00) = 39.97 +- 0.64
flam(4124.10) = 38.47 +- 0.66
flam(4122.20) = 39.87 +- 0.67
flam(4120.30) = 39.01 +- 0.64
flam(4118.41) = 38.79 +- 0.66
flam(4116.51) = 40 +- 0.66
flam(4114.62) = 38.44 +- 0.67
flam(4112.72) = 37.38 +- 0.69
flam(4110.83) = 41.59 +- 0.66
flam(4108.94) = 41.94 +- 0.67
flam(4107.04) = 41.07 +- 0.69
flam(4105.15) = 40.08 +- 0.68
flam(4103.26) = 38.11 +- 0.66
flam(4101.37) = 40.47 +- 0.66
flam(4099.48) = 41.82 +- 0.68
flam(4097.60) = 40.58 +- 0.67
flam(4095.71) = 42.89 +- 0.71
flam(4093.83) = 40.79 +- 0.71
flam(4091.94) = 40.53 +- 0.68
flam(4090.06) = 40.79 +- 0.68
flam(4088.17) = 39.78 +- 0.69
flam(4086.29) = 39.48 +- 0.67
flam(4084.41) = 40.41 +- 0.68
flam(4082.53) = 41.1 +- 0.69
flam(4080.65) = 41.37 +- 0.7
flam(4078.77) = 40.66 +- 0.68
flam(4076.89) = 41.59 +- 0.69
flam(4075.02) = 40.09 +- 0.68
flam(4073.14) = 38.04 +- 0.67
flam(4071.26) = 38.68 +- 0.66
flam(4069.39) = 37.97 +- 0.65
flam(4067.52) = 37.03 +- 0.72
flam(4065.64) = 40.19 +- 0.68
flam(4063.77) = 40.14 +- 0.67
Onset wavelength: 4267.07 angstrom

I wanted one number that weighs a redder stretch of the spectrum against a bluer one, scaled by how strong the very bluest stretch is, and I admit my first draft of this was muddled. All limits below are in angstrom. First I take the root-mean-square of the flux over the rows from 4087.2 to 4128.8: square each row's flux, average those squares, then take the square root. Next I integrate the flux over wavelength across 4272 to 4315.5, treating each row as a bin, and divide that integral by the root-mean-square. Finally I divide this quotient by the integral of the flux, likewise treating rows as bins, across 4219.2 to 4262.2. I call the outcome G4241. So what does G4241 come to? 0.0250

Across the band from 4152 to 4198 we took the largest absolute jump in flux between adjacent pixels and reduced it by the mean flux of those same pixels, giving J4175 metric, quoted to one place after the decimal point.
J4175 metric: -37.3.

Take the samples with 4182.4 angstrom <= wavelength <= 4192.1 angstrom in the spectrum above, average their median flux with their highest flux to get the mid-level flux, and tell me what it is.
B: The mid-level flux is 40.1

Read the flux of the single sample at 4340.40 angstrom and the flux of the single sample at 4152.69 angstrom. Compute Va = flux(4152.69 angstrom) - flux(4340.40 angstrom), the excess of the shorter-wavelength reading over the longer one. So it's 2.6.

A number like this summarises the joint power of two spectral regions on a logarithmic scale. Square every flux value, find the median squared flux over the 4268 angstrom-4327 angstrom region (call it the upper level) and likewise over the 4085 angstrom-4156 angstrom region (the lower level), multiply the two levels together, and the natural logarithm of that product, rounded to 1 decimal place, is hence 14.7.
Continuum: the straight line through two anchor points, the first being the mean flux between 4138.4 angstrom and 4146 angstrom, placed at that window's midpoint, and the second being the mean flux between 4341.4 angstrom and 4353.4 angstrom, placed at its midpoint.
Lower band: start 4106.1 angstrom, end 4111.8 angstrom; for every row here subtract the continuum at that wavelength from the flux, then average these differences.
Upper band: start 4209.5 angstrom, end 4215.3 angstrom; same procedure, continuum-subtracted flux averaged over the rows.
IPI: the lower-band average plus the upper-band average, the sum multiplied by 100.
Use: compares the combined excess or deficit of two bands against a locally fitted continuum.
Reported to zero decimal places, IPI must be 266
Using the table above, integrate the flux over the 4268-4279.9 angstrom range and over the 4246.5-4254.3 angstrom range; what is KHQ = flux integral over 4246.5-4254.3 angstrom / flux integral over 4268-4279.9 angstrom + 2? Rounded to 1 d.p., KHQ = 2.7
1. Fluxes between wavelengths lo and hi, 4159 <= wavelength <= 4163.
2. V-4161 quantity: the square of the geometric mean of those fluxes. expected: 1479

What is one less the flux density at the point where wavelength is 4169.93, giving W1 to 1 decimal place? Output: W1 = -36.7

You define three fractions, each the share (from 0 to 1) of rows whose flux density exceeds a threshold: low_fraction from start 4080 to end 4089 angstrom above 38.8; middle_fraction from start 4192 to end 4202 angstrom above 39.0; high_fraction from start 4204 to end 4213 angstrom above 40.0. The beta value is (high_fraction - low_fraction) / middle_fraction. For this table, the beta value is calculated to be -0.2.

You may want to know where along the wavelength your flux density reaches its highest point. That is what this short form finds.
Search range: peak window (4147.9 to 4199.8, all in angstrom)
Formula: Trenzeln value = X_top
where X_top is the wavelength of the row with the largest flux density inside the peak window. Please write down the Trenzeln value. 4156.51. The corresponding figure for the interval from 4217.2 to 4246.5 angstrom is 4218.22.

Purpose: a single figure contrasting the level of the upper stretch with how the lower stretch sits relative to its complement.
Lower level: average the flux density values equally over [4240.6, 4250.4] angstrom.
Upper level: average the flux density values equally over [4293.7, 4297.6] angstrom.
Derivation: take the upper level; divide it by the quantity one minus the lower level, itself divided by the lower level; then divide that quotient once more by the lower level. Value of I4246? -1.03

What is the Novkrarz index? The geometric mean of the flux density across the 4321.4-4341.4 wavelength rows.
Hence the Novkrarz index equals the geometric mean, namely 35.5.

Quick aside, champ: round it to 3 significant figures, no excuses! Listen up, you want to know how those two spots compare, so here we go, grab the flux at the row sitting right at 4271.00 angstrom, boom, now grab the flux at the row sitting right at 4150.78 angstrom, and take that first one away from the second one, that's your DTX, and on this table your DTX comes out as 1.46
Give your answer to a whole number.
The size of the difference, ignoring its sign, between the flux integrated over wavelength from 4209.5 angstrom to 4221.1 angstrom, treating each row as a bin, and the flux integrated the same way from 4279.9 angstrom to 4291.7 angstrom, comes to 24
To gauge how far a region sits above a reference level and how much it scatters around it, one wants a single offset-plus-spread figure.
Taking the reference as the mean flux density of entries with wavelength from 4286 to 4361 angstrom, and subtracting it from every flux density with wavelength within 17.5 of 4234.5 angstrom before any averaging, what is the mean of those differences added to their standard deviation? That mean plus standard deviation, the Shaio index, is 2.3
